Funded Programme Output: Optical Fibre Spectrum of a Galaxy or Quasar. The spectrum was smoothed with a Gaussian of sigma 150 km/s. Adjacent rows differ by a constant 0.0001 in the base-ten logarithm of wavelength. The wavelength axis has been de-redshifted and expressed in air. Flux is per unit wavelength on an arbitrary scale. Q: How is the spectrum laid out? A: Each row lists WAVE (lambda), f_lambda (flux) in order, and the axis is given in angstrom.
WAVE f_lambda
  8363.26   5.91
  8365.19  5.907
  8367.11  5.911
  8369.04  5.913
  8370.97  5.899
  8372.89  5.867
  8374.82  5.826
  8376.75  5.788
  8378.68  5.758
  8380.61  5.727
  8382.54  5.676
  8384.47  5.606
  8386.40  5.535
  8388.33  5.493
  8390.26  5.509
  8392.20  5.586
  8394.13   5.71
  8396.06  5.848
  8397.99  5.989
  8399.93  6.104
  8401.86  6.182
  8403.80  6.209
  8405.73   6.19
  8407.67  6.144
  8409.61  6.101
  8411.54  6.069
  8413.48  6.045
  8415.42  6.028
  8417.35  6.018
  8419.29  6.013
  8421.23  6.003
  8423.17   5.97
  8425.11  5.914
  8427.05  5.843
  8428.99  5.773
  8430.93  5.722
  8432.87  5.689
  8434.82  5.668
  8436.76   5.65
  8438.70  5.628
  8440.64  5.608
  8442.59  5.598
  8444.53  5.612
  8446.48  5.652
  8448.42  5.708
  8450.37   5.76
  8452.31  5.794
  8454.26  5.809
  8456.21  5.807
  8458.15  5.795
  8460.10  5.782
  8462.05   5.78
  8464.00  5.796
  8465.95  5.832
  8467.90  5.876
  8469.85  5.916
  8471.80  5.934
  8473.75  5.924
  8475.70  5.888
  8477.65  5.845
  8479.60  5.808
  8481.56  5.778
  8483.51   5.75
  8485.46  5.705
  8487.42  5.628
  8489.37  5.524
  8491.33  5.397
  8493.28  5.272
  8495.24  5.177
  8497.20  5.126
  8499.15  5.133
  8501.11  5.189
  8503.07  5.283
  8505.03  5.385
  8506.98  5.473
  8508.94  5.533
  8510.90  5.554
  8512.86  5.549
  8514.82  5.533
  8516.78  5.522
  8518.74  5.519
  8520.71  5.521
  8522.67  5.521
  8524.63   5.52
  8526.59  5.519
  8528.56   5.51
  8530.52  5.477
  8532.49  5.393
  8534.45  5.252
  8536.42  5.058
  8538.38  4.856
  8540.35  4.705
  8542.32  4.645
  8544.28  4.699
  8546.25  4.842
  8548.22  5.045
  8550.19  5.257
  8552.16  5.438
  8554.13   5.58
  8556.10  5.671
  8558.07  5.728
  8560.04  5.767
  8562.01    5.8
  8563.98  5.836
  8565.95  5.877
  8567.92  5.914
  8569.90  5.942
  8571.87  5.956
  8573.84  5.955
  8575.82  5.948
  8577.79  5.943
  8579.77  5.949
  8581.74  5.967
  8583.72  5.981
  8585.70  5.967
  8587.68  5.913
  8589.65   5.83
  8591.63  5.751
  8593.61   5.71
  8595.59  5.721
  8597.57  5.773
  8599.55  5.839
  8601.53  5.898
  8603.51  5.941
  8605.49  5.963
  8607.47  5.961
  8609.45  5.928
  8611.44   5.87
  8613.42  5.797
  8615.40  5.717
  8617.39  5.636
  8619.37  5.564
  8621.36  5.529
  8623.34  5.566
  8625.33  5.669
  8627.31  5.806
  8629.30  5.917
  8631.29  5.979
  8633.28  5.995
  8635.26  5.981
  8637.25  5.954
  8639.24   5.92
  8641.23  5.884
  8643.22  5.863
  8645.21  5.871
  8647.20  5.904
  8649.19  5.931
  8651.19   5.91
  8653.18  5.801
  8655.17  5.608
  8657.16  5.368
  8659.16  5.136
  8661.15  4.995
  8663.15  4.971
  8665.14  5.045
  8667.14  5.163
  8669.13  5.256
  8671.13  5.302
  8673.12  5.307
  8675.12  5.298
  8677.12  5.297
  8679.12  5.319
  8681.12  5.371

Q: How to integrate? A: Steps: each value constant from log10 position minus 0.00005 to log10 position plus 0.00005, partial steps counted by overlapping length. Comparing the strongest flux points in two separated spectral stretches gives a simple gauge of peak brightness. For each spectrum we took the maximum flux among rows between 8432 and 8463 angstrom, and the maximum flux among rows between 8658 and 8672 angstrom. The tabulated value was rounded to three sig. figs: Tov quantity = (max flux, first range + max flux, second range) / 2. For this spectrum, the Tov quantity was 5.56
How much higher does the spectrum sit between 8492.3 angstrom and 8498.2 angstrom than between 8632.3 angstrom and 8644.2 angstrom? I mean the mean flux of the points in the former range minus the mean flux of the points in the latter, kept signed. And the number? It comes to -0.74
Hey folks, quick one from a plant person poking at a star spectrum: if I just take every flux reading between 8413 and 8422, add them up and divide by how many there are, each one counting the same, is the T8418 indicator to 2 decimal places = 6.02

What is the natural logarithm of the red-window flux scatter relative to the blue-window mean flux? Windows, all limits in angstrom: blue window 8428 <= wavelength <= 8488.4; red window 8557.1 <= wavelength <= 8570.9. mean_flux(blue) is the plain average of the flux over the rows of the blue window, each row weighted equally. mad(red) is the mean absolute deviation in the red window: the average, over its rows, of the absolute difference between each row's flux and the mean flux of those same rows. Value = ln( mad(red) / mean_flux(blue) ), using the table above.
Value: -4.5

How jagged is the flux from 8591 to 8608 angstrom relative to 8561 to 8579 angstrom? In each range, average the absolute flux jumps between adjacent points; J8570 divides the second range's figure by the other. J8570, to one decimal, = 1.8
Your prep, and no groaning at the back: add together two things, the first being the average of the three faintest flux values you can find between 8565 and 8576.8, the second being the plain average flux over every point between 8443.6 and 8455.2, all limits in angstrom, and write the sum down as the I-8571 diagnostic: 11.6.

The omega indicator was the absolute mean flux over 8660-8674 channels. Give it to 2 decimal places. 5.15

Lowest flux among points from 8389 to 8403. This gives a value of 5.509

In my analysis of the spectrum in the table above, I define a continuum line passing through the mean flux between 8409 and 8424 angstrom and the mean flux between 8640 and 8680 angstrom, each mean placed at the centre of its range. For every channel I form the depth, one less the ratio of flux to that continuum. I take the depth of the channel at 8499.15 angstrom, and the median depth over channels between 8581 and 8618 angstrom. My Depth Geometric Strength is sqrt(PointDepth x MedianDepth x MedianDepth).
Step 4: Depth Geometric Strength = 0.017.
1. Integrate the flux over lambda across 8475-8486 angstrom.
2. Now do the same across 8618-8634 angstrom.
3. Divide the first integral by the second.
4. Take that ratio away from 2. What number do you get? 1.3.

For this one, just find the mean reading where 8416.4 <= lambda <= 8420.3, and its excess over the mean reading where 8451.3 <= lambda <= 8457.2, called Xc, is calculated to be 0.2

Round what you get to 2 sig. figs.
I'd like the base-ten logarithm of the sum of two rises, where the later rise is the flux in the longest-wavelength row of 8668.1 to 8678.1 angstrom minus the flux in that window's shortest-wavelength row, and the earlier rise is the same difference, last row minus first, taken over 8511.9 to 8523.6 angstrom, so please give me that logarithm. -1.9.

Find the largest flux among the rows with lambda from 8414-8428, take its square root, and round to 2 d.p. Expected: 2.46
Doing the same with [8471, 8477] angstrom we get 2.44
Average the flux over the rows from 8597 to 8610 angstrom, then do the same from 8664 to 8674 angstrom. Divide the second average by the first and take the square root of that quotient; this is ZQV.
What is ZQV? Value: 0.94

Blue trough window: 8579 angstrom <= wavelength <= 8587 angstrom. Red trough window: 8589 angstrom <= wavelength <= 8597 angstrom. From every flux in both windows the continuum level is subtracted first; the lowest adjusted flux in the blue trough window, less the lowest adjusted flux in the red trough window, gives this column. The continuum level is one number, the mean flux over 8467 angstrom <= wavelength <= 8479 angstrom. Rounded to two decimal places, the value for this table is 0.24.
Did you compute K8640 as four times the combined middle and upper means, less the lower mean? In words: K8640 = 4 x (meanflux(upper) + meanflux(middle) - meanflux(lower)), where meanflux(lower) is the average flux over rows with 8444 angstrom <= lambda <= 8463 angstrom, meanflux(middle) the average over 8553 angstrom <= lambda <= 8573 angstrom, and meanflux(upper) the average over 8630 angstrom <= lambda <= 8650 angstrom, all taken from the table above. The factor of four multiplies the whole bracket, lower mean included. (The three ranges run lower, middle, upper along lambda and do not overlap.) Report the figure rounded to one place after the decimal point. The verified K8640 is 23.9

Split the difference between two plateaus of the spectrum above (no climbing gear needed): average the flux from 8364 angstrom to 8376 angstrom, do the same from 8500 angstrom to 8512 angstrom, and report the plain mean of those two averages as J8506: 5.64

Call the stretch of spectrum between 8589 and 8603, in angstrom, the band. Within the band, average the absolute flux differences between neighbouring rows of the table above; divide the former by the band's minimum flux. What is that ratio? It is 0.0090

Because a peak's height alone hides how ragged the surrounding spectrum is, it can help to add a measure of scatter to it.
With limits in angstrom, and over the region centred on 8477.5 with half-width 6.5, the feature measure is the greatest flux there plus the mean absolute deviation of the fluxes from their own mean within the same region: 6.0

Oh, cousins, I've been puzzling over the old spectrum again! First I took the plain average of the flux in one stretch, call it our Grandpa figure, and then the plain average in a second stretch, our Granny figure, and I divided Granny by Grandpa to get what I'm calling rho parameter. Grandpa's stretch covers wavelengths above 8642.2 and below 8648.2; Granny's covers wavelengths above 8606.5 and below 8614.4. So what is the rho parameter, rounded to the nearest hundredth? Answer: 1.00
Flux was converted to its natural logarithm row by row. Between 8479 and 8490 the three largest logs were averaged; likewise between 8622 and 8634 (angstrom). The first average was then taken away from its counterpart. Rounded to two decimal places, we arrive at 0.03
